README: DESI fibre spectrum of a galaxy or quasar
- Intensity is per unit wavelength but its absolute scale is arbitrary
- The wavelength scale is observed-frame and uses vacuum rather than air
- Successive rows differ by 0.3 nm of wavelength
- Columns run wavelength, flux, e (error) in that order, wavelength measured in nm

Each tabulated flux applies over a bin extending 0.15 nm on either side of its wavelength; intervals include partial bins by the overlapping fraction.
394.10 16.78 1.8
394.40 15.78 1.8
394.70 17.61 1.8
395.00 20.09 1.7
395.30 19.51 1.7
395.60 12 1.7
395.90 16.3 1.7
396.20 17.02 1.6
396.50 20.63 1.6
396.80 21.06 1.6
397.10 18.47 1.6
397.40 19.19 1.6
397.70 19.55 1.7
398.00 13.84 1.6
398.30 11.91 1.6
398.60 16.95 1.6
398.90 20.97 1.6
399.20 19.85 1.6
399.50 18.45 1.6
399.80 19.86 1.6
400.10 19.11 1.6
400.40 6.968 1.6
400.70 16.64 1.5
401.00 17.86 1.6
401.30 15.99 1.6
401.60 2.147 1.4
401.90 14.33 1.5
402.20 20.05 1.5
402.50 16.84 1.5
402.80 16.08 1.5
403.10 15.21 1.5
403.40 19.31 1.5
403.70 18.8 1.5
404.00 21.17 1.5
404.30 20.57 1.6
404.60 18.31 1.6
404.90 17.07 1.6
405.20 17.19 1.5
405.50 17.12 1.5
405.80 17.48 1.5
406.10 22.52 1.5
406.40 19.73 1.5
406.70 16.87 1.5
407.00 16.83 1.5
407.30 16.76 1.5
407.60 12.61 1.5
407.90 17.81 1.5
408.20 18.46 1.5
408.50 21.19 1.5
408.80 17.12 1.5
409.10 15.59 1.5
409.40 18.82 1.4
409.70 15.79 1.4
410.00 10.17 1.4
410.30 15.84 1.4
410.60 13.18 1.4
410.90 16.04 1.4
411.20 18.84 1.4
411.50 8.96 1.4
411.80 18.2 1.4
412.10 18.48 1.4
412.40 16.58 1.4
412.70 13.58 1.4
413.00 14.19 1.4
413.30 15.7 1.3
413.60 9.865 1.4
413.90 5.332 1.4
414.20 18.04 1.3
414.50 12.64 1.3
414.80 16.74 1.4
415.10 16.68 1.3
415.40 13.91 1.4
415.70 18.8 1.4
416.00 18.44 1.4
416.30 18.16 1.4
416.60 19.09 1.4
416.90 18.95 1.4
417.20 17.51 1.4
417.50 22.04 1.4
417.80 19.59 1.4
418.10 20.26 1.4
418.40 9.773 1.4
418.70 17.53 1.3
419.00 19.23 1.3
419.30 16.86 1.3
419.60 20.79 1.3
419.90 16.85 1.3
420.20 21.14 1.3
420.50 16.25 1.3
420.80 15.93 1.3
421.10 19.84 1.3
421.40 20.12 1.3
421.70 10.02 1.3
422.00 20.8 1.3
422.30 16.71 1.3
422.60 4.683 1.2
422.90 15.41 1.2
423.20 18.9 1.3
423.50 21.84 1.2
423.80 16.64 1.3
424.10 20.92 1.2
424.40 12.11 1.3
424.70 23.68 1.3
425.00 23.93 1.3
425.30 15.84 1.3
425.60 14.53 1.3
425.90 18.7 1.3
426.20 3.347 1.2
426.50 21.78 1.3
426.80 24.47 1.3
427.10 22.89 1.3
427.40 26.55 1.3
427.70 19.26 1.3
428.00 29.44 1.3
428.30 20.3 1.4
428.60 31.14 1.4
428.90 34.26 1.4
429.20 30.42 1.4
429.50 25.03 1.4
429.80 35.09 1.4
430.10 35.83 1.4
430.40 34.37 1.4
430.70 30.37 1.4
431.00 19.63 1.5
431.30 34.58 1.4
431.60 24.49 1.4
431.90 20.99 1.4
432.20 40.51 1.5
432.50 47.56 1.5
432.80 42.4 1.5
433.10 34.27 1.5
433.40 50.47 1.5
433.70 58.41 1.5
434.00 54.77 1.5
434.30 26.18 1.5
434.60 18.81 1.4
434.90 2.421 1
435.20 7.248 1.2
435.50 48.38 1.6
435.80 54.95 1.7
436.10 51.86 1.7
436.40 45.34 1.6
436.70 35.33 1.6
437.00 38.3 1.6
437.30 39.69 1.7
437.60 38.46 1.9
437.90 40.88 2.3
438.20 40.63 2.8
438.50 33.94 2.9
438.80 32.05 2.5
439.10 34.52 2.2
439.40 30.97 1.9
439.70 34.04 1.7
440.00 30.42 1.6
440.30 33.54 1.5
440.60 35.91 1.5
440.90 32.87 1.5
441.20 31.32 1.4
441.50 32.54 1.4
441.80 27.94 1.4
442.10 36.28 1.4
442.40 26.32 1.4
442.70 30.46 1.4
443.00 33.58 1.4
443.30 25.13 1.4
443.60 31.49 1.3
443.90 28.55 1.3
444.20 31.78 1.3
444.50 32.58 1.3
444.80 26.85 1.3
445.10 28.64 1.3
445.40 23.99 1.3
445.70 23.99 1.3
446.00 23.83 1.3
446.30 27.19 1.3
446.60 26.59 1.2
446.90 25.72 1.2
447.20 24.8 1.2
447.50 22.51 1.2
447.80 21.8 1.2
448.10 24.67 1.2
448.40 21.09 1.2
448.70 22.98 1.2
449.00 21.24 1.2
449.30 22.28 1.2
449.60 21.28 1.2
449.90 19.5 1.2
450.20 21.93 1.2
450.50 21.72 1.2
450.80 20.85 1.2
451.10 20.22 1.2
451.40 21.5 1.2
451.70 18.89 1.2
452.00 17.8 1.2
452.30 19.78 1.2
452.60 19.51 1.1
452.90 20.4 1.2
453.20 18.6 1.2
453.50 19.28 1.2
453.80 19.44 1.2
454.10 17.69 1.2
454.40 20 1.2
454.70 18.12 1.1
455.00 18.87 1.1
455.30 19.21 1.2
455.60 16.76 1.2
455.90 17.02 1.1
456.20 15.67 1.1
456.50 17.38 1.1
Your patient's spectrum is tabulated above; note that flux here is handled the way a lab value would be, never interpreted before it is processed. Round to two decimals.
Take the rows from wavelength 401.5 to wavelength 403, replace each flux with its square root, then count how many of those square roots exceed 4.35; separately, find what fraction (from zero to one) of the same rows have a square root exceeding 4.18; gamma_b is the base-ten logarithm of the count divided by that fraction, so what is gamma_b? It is 0.70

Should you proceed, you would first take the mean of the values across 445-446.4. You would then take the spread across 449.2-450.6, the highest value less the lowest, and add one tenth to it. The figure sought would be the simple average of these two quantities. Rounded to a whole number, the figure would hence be 14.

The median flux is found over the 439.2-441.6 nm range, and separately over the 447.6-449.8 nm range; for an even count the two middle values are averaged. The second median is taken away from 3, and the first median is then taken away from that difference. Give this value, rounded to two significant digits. -52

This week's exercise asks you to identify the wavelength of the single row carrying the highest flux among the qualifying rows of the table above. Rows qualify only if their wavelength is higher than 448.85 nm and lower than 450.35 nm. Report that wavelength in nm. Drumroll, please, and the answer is 449.30 nm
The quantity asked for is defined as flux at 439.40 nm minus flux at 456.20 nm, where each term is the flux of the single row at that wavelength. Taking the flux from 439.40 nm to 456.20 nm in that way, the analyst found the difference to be 15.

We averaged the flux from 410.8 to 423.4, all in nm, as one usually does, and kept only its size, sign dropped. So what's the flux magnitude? 16.4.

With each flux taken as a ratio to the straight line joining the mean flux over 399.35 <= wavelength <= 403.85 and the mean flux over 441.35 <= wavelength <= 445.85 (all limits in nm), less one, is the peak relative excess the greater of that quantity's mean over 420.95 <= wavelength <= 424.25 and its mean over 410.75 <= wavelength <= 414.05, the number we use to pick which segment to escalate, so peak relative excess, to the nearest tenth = -0.3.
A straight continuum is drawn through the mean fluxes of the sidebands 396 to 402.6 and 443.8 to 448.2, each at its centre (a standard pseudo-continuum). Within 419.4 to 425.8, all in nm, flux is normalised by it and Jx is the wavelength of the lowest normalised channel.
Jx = 422.60 nm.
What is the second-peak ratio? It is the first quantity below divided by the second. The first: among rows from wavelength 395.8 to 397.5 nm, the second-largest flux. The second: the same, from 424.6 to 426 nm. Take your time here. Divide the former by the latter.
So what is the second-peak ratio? 0.87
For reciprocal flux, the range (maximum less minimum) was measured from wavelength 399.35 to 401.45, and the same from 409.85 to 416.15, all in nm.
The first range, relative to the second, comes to 1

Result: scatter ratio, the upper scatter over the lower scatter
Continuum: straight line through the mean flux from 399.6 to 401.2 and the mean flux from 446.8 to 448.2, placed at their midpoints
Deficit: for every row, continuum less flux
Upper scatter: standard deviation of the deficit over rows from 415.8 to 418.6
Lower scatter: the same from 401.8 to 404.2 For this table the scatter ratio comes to 1.5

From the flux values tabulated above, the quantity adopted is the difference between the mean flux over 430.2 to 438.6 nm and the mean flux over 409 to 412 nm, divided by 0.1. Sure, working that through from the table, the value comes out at 211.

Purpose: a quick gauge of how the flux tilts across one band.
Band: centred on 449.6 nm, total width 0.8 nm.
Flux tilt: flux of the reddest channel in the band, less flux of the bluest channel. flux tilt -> -2.8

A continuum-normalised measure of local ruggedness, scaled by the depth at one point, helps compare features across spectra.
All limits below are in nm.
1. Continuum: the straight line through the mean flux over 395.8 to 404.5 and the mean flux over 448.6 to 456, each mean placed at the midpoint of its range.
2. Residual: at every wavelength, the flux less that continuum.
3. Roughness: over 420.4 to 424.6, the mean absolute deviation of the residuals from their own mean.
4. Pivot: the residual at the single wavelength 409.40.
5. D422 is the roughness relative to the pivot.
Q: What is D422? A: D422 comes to 2.7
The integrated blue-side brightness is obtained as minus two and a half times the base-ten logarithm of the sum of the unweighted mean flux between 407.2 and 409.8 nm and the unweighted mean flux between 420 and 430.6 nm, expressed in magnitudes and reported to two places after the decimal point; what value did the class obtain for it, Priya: -3.96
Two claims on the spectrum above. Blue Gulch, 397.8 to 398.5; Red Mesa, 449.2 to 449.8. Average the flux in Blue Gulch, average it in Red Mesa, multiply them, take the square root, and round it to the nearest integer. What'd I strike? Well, 17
